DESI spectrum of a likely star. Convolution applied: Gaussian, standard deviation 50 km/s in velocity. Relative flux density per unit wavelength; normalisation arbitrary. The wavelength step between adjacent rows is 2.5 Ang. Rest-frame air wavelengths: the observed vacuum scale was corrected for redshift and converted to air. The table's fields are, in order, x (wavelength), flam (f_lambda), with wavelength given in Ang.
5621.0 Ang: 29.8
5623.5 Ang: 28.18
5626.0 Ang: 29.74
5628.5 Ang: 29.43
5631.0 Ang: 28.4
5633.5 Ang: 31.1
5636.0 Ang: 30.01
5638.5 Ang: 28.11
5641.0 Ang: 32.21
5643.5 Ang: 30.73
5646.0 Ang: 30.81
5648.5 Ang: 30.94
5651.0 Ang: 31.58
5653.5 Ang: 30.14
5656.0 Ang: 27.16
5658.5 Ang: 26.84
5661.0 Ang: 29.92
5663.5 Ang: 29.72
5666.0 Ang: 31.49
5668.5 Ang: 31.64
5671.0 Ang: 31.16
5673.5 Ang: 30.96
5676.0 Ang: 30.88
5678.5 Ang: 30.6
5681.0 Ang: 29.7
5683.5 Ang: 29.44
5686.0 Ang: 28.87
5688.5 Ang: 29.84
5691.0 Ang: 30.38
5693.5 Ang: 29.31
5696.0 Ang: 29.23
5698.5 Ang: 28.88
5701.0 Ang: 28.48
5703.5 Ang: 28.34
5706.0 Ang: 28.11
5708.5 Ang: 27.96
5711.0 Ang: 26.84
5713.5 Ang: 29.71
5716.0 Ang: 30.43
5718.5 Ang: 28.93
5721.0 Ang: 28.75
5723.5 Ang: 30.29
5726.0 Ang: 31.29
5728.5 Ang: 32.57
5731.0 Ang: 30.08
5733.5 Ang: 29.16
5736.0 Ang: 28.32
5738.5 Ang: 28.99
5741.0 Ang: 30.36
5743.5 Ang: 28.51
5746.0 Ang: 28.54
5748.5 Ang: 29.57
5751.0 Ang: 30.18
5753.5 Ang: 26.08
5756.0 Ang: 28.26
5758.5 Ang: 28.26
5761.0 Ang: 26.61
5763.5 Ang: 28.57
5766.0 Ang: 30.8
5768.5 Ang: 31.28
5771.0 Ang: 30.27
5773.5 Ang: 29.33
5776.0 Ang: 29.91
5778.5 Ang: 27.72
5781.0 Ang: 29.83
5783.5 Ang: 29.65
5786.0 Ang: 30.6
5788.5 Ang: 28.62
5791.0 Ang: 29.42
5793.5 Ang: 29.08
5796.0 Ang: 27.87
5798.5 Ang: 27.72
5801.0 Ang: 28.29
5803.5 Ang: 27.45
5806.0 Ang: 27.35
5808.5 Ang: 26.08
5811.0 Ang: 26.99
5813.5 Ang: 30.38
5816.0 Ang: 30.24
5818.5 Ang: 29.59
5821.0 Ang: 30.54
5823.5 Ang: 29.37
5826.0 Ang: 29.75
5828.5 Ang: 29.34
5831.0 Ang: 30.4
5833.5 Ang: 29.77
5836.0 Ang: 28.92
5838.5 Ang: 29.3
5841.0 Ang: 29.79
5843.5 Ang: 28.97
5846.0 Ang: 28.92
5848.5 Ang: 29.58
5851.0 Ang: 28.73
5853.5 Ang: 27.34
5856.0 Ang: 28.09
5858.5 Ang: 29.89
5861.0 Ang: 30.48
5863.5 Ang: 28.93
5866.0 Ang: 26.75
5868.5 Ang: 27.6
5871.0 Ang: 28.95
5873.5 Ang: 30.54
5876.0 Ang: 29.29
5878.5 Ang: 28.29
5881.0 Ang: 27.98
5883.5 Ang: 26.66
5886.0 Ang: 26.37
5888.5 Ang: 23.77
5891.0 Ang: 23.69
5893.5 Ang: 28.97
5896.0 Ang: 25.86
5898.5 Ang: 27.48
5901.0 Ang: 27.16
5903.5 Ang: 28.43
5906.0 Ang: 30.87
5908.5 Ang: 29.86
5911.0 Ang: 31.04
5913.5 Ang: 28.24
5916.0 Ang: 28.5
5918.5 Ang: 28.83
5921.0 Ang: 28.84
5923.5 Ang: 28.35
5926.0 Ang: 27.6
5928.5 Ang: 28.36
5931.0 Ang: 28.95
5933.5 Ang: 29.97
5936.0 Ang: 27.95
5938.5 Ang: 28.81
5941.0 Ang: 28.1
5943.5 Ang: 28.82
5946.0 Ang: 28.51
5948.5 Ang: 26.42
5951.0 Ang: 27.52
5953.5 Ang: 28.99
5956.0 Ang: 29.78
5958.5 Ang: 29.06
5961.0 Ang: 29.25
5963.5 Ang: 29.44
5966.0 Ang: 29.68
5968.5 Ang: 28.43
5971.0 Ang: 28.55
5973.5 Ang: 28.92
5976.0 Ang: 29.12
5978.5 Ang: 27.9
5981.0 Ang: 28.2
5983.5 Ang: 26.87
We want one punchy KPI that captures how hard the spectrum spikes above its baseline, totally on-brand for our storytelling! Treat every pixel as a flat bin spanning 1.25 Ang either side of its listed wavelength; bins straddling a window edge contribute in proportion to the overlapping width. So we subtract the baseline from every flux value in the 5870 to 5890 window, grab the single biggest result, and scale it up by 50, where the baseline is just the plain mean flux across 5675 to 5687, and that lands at 32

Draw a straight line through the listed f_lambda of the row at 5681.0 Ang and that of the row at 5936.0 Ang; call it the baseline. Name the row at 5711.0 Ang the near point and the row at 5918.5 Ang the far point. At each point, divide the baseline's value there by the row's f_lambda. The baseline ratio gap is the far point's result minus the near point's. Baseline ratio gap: -0.13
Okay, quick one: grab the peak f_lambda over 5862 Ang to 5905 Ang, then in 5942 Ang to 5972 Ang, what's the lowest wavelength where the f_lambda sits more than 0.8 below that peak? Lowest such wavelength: 5943.5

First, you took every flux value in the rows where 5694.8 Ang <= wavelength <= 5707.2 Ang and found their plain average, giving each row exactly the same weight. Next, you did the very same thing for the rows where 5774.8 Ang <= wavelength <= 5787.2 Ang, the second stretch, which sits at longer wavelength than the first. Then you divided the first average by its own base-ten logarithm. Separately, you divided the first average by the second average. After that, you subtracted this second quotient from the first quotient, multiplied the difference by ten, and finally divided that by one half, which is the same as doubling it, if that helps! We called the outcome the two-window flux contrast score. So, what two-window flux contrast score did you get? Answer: 373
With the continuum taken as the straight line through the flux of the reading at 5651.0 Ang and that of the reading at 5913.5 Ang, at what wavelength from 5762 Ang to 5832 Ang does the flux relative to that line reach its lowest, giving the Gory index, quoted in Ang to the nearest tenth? 5808.5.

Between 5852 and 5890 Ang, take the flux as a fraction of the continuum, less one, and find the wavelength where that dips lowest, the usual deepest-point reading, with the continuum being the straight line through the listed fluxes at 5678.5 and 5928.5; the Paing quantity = 5888.5 Ang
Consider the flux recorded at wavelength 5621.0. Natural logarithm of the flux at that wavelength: 3.395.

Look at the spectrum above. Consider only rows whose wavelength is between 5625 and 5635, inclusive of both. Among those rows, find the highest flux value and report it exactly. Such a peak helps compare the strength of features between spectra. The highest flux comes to 31.1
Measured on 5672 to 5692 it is 30.96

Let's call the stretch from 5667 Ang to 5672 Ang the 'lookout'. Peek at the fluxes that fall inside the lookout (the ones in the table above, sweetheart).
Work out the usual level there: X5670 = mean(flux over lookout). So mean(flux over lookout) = 31.4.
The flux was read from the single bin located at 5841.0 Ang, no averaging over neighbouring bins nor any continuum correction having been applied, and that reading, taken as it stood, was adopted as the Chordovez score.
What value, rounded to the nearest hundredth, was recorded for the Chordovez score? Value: 29.79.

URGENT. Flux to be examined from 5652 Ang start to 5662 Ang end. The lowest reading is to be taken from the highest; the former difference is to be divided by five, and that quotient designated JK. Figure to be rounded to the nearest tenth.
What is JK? 0.7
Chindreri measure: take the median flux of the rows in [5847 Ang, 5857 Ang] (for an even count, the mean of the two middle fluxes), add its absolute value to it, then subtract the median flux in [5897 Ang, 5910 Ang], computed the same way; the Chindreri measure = 28.4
